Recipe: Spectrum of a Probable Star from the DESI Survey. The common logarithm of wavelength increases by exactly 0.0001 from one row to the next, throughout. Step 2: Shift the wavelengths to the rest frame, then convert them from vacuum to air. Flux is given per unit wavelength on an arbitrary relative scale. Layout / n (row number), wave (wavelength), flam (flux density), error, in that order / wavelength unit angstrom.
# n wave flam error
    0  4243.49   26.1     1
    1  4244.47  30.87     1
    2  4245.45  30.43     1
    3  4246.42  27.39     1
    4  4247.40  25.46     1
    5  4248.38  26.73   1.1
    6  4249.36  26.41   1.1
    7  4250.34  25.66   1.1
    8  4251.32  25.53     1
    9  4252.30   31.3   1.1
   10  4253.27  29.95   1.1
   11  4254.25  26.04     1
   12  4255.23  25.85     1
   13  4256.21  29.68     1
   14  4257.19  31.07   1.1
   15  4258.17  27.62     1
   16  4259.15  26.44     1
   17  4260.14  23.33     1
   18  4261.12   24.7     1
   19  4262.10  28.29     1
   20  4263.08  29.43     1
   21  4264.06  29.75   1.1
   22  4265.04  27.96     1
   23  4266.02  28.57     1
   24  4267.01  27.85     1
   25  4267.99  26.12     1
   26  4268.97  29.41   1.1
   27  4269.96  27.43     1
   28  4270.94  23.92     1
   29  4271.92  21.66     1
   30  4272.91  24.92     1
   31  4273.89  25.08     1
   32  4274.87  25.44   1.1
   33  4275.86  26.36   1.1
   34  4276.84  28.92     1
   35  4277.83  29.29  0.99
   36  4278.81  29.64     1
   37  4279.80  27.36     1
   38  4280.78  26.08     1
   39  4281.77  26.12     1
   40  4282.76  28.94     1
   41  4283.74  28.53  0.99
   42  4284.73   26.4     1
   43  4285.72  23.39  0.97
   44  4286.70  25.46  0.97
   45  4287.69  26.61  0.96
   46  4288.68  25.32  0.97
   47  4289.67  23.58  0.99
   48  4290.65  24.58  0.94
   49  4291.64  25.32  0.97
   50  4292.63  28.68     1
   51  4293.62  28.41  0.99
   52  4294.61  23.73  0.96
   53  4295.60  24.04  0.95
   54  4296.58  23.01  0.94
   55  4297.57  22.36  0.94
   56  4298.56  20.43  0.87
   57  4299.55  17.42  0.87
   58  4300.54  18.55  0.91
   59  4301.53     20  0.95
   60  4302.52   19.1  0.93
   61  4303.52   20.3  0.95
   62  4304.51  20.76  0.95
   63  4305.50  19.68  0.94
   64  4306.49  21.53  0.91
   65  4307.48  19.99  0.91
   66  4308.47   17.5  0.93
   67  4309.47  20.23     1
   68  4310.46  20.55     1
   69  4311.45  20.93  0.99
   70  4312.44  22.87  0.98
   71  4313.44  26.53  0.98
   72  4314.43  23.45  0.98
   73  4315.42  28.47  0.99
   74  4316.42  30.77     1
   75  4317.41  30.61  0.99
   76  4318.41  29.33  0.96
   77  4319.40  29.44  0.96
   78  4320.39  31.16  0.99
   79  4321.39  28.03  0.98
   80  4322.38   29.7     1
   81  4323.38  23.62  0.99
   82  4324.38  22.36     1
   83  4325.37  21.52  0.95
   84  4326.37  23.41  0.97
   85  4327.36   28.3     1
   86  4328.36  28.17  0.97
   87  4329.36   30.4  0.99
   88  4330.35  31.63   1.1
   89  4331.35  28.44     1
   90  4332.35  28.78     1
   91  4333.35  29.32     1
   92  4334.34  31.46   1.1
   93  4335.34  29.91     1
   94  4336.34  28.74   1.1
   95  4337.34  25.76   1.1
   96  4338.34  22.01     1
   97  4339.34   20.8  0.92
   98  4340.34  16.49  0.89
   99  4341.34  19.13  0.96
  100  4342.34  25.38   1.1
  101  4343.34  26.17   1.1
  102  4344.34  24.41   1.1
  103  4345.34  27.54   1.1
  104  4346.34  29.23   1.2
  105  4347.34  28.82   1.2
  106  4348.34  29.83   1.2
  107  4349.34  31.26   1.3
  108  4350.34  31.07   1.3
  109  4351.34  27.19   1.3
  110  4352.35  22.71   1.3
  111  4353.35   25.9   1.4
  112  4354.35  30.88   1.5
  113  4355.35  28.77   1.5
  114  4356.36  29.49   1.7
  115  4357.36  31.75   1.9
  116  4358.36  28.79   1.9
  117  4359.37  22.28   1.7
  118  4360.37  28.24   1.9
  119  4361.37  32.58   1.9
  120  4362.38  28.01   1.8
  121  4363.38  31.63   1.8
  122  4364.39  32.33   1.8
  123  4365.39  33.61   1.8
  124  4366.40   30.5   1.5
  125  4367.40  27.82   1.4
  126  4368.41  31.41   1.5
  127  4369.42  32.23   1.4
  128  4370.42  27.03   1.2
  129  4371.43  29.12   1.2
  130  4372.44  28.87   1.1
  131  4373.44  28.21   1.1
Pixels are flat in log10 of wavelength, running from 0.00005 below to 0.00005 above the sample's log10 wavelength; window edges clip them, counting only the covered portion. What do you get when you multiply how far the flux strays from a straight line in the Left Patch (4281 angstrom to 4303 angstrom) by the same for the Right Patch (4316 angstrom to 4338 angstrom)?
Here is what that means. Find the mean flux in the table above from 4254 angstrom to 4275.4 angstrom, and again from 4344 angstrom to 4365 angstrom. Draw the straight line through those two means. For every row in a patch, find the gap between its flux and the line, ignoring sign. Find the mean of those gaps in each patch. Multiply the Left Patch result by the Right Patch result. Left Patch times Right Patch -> 8.6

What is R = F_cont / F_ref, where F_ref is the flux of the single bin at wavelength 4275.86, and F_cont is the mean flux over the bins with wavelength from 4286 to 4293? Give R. 1.0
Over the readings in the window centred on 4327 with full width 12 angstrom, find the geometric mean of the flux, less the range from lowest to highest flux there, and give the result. 17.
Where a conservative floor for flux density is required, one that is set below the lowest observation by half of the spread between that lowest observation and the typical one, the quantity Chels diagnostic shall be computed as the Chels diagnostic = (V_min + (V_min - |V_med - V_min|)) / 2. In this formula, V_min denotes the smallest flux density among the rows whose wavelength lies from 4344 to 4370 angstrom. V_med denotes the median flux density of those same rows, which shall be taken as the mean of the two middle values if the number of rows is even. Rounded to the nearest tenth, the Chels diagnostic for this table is 18.7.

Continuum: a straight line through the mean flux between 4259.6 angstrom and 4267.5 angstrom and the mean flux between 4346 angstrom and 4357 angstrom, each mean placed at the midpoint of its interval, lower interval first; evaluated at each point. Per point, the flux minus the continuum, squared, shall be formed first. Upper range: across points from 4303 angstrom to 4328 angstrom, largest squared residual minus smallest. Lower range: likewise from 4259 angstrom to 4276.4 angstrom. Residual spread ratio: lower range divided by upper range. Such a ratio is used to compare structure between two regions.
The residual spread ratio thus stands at 0.31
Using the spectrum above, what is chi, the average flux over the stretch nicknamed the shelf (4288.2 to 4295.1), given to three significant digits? 25.7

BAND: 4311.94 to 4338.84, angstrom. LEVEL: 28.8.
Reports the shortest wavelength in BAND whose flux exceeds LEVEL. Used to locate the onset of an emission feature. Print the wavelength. 4316.42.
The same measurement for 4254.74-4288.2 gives 4256.21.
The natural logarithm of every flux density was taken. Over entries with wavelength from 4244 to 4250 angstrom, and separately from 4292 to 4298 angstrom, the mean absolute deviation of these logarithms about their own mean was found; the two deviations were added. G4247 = 0.16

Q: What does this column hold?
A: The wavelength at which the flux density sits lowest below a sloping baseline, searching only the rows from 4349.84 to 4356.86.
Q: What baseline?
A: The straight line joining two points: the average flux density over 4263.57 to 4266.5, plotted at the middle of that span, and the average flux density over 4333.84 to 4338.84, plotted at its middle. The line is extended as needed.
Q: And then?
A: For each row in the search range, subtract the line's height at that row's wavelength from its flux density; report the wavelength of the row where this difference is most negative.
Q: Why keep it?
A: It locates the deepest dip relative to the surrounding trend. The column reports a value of 4352.35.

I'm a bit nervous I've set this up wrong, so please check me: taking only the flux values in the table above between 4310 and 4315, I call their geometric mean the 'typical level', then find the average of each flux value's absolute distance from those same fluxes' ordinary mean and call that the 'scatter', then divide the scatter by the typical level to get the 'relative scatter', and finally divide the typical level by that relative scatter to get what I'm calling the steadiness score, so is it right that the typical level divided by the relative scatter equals 305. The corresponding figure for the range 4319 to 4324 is 389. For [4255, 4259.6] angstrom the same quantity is 439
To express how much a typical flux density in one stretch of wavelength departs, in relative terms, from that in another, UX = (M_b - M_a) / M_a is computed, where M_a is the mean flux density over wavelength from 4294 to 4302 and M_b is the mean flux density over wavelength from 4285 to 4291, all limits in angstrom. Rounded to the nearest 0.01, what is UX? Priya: 0.17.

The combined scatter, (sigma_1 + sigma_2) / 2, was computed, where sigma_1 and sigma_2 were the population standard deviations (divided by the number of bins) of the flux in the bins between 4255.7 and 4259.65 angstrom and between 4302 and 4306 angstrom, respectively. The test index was 1.21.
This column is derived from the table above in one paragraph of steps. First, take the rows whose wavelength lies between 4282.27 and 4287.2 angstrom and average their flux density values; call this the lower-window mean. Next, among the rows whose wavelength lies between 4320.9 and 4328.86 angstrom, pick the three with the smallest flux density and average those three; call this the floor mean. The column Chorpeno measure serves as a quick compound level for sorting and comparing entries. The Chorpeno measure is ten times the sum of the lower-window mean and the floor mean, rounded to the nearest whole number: 490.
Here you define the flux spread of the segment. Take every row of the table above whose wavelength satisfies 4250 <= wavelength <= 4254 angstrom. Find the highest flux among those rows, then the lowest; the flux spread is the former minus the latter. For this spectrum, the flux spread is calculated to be 5.8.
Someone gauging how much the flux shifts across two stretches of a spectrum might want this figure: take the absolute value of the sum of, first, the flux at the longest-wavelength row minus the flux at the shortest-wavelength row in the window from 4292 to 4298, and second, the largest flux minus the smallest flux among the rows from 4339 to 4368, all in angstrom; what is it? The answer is 10.8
